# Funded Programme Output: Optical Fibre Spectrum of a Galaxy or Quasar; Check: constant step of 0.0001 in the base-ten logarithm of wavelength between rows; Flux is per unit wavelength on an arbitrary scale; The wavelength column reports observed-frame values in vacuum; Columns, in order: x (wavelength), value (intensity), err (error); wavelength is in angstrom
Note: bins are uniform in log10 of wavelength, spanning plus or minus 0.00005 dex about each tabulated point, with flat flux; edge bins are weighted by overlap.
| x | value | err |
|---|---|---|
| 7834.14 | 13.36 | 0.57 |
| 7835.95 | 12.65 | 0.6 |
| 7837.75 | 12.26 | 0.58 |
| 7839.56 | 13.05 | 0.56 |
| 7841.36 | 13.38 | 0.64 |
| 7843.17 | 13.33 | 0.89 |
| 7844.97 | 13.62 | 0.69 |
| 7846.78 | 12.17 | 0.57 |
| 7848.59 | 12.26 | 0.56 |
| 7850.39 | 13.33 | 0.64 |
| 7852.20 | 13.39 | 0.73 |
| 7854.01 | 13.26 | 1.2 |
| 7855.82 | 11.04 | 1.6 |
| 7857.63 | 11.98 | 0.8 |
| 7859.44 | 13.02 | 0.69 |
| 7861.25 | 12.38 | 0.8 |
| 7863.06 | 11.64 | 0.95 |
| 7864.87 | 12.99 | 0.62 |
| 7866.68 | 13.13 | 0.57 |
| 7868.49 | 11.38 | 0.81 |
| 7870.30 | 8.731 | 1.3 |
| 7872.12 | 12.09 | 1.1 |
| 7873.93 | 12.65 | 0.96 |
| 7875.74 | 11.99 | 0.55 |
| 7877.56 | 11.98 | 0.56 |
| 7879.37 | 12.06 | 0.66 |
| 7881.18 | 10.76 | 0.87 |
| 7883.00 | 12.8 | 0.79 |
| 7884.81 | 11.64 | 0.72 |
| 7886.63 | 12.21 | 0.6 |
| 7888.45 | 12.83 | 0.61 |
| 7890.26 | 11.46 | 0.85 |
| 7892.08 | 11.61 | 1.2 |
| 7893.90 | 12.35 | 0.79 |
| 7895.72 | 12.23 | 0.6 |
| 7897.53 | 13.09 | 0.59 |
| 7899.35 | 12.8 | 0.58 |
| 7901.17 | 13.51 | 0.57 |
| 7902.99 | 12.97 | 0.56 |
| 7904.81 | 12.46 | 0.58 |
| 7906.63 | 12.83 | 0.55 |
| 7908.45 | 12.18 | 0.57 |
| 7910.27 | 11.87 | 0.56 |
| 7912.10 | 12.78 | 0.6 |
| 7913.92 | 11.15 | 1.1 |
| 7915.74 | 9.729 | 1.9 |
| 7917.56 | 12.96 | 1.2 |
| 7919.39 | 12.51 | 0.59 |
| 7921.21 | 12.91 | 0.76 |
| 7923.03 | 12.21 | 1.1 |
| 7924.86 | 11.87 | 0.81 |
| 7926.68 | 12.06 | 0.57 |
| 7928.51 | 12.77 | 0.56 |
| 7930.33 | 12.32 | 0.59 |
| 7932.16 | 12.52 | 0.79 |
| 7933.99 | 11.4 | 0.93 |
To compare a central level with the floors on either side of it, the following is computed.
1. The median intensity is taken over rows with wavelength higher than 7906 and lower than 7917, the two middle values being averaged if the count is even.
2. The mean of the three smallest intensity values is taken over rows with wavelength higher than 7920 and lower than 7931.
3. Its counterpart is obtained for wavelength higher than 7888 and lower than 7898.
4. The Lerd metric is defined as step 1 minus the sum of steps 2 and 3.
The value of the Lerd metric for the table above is -11.8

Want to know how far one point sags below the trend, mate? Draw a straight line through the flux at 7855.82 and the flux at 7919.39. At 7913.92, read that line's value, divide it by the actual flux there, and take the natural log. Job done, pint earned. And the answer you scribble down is 0.10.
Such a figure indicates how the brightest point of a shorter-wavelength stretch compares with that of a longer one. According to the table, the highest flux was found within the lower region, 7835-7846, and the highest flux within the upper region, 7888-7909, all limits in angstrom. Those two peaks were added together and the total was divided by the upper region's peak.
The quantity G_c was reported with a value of 2.01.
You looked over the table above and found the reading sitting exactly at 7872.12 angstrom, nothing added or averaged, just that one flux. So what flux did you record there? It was 12.09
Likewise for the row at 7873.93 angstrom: 12.65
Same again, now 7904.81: 12.46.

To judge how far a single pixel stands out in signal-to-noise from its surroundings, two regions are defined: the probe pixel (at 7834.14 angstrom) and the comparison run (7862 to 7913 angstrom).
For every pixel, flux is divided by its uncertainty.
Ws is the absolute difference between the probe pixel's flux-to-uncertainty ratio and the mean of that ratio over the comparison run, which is 5.3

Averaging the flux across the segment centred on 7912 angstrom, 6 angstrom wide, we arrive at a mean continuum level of 11.9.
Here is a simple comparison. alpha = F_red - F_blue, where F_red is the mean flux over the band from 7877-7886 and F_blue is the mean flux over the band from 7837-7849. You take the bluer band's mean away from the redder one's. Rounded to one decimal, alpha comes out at -1.0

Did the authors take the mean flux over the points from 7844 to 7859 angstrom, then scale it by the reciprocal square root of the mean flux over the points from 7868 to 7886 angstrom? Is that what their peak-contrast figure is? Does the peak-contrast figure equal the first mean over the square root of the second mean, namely 3.71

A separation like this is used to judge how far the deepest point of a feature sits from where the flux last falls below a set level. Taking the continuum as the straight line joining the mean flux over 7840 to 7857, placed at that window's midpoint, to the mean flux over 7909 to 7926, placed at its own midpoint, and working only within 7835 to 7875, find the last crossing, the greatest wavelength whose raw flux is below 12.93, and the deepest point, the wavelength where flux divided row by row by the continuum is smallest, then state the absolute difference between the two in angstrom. 3.6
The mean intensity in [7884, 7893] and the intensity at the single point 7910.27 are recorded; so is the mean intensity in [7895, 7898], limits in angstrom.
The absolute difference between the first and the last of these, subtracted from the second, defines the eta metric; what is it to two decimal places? 11.16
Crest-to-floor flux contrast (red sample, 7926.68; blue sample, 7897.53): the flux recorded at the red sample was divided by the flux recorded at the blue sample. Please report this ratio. 0.92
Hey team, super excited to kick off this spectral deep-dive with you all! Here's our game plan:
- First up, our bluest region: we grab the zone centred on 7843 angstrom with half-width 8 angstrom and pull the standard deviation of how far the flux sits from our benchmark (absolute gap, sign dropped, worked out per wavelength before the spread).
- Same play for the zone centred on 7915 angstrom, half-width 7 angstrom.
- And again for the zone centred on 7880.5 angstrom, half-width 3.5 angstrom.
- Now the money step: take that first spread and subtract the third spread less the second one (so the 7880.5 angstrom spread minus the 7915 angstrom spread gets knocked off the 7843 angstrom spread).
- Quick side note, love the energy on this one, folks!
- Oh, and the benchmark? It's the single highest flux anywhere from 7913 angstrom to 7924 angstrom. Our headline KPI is 0.5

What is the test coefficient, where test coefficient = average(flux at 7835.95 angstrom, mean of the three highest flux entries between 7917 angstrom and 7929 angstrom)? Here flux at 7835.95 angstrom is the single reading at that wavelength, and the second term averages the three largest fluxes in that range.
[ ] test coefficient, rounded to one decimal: 12.8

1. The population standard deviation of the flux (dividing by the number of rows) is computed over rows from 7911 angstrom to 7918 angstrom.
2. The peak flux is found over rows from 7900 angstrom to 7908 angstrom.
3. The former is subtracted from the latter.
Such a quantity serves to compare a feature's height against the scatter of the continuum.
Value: 12.2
